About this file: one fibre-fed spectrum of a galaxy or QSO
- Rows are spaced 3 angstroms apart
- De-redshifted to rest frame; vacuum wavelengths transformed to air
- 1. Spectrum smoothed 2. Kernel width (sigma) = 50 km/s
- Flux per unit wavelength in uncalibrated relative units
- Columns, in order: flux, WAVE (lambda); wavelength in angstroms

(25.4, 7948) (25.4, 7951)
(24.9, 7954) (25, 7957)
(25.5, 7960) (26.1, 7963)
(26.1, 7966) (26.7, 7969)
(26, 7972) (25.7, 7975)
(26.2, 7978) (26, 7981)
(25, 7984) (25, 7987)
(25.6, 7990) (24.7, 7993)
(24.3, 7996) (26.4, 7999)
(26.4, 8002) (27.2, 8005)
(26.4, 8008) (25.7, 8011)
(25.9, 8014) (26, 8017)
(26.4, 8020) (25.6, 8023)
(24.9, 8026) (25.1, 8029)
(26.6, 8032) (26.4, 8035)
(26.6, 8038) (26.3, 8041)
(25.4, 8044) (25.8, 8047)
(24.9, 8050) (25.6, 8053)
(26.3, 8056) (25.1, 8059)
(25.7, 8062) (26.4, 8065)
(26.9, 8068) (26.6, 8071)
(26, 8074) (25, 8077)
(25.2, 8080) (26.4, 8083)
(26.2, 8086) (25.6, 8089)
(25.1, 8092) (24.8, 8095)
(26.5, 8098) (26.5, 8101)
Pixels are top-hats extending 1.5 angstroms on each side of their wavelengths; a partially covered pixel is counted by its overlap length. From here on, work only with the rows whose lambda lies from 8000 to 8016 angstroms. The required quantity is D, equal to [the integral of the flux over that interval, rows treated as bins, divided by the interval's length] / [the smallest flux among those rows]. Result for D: 1.024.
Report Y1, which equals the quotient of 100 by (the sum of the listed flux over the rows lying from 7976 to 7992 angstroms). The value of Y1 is 0.782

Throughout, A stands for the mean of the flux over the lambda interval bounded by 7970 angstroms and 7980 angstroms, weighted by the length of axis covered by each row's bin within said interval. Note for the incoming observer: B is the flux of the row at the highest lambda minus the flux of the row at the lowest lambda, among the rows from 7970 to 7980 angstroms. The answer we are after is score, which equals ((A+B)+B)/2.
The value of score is 13.2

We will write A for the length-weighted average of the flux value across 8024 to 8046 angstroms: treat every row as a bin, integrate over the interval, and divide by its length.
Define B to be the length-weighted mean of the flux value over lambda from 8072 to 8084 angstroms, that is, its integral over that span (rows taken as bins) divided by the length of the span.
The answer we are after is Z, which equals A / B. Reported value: 1.01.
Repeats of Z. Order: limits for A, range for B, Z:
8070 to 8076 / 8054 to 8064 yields 1.02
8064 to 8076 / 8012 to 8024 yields 1.02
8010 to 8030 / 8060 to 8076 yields 0.98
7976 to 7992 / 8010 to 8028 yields 0.99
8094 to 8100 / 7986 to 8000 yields 1.02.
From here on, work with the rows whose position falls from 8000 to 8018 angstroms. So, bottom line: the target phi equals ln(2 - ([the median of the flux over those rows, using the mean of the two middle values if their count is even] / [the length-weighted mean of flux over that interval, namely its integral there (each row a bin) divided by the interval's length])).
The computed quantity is 0.003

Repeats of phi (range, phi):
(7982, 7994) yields 0.005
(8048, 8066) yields 0.000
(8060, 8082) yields -0.001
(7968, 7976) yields 0.005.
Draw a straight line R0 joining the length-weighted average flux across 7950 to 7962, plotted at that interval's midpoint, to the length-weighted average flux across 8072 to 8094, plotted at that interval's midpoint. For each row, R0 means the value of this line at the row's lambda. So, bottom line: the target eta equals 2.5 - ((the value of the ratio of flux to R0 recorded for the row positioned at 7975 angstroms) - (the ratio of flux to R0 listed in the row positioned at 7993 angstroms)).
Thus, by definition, 2.46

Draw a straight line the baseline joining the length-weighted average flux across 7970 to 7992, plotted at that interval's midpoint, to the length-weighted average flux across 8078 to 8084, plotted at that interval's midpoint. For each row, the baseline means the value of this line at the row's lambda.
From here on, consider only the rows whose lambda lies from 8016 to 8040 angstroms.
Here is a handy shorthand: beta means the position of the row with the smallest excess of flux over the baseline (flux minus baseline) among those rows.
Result 8026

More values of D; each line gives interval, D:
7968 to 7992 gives 1.029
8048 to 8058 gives 1.028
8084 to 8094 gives 1.021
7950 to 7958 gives 1.008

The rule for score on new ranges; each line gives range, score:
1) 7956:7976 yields 13.6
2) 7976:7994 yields 11.2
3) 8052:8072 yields 14.0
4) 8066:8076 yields 12.3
